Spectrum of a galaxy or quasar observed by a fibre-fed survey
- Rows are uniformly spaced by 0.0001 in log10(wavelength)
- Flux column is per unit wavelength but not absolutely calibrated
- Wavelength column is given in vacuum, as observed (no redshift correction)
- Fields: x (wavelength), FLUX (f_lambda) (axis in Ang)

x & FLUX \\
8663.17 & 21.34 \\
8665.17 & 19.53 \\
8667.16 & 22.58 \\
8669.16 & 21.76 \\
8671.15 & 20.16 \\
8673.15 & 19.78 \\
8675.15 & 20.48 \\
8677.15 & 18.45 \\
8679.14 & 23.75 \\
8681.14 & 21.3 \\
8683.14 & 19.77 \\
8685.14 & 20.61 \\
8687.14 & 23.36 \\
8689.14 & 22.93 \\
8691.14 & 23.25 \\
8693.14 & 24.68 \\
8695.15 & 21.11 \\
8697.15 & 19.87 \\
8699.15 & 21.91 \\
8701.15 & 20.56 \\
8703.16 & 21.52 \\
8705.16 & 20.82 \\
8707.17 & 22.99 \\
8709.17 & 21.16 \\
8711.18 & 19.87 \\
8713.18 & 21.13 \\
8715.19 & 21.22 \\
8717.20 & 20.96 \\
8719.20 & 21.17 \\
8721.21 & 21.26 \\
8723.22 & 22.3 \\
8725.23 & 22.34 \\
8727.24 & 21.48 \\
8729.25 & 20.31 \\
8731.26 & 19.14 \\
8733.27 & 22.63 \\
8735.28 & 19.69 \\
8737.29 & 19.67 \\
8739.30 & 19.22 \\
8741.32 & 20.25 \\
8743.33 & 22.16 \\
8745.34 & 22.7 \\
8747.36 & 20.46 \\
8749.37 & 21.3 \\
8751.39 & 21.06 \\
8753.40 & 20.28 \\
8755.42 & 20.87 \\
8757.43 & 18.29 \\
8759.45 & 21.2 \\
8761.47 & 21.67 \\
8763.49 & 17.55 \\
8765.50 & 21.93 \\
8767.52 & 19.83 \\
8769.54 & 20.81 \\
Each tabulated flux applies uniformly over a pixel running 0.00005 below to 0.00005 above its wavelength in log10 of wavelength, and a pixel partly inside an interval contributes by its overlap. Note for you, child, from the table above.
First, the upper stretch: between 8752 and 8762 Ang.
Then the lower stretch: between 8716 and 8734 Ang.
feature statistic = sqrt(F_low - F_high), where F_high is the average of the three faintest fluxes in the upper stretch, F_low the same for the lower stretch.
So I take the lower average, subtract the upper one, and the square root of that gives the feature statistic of 0.57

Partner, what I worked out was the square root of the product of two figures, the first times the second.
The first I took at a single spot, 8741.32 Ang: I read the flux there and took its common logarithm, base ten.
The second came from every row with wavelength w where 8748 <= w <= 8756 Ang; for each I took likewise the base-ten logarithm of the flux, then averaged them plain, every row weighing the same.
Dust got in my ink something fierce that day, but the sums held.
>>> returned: 1.31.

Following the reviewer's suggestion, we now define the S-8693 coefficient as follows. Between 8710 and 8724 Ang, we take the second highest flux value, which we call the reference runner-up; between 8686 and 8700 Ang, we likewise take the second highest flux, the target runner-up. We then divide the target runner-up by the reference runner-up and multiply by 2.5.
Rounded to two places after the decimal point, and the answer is 2.75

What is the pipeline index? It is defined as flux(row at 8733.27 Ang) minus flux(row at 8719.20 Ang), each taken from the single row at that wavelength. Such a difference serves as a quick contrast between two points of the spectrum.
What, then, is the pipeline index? 1.5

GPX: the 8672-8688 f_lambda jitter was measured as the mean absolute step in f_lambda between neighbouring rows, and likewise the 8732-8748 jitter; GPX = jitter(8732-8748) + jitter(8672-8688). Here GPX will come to 3.5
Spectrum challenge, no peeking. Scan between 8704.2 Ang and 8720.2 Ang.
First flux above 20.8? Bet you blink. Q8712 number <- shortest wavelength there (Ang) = 8705.16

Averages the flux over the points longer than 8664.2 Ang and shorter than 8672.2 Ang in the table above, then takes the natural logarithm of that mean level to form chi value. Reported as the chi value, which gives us 3.045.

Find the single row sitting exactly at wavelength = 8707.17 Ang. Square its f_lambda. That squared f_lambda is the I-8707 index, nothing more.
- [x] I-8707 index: 529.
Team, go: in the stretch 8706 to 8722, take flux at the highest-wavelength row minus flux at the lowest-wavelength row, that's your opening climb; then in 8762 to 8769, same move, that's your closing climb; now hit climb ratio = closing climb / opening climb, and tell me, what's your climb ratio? -1.3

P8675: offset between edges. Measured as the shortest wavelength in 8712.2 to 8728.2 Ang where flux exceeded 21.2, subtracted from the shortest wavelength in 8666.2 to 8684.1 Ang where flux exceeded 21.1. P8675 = -48.0 Ang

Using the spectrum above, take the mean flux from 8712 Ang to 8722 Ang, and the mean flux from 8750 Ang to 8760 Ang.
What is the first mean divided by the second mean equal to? 1.04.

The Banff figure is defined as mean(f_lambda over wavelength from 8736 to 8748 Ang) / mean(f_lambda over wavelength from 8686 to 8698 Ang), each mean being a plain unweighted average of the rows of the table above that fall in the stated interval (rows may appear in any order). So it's 0.92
